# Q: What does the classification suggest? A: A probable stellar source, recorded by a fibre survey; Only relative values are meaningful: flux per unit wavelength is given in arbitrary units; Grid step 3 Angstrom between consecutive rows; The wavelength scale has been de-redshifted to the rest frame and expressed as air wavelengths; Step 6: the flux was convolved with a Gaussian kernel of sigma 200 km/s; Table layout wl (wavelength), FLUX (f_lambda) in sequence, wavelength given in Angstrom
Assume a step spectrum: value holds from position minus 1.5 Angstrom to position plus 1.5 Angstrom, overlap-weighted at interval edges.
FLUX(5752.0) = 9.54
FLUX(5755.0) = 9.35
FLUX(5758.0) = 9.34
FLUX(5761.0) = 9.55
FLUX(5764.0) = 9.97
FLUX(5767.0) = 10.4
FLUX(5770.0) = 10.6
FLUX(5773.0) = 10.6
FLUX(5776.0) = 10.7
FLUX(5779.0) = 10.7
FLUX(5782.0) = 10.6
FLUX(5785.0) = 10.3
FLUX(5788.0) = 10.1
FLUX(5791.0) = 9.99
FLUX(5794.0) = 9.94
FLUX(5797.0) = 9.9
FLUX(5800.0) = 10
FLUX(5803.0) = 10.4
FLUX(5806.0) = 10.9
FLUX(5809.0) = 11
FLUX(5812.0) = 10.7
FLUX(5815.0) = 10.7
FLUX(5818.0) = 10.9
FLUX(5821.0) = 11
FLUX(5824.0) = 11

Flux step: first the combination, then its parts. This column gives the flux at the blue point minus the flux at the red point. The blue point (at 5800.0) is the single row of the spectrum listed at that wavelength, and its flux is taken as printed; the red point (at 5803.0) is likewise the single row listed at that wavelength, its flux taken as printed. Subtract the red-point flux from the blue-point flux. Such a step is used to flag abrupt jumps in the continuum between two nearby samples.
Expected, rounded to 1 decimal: -0.4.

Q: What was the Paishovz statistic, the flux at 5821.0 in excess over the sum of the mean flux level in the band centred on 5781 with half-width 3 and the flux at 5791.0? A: -9.6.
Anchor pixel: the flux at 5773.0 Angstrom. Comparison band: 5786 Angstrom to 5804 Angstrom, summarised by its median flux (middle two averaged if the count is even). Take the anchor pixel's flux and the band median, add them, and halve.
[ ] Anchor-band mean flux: 10.3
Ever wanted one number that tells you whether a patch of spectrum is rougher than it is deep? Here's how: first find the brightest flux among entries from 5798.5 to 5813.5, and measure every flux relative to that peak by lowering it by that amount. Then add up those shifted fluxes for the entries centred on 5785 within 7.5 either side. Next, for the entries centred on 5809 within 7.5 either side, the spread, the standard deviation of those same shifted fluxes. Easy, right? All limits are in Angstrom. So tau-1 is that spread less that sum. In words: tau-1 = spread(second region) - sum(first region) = 4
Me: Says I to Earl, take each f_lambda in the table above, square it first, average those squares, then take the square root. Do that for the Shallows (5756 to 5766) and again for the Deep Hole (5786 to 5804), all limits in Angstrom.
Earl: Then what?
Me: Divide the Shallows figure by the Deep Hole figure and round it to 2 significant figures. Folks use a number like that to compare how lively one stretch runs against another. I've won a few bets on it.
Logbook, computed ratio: 0.96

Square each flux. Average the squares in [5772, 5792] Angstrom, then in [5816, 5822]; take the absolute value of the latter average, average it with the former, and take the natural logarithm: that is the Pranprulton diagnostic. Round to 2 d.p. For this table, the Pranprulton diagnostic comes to 4.74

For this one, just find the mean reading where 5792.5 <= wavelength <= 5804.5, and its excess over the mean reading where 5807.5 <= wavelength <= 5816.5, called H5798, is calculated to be -0.74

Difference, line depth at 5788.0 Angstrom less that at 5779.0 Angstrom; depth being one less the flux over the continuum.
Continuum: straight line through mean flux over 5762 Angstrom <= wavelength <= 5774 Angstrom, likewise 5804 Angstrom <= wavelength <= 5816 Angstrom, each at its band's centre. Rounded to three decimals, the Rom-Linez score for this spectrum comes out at 0.066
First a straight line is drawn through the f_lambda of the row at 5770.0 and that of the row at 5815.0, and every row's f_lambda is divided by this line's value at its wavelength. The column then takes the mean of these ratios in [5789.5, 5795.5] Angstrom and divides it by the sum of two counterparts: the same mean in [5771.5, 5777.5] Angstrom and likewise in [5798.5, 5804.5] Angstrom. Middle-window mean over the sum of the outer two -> 0.477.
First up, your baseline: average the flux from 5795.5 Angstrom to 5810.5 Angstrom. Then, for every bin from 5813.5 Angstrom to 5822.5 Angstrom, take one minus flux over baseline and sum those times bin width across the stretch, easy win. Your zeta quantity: -0.4 Angstrom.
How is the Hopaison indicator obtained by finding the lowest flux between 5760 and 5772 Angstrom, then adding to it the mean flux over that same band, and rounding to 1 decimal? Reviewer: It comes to 19.7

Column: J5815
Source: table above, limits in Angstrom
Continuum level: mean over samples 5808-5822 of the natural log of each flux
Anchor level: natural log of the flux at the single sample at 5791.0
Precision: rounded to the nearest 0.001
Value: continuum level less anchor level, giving 0.083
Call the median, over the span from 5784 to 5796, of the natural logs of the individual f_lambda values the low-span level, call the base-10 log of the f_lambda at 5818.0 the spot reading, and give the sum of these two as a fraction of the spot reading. 3.22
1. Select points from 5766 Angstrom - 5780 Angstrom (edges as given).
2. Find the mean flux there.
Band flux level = 10.60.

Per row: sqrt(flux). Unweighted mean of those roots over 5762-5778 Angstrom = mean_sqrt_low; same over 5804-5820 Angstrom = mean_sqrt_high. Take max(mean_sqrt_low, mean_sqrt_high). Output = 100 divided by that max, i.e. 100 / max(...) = 30.4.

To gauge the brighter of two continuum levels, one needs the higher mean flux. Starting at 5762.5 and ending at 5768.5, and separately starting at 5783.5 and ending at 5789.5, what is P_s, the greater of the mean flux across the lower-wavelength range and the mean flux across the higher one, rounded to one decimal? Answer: 10.2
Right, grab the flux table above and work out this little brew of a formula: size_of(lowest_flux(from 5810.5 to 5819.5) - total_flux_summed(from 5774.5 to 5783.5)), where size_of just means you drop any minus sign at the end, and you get 21.3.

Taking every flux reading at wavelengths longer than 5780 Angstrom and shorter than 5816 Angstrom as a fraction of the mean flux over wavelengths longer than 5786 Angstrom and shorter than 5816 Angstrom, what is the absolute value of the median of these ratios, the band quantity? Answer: 0.999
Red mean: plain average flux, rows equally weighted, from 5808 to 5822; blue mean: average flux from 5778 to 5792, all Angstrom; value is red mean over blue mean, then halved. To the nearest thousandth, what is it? 0.525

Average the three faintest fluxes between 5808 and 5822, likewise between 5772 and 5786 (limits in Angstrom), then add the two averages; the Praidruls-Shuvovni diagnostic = 21.3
